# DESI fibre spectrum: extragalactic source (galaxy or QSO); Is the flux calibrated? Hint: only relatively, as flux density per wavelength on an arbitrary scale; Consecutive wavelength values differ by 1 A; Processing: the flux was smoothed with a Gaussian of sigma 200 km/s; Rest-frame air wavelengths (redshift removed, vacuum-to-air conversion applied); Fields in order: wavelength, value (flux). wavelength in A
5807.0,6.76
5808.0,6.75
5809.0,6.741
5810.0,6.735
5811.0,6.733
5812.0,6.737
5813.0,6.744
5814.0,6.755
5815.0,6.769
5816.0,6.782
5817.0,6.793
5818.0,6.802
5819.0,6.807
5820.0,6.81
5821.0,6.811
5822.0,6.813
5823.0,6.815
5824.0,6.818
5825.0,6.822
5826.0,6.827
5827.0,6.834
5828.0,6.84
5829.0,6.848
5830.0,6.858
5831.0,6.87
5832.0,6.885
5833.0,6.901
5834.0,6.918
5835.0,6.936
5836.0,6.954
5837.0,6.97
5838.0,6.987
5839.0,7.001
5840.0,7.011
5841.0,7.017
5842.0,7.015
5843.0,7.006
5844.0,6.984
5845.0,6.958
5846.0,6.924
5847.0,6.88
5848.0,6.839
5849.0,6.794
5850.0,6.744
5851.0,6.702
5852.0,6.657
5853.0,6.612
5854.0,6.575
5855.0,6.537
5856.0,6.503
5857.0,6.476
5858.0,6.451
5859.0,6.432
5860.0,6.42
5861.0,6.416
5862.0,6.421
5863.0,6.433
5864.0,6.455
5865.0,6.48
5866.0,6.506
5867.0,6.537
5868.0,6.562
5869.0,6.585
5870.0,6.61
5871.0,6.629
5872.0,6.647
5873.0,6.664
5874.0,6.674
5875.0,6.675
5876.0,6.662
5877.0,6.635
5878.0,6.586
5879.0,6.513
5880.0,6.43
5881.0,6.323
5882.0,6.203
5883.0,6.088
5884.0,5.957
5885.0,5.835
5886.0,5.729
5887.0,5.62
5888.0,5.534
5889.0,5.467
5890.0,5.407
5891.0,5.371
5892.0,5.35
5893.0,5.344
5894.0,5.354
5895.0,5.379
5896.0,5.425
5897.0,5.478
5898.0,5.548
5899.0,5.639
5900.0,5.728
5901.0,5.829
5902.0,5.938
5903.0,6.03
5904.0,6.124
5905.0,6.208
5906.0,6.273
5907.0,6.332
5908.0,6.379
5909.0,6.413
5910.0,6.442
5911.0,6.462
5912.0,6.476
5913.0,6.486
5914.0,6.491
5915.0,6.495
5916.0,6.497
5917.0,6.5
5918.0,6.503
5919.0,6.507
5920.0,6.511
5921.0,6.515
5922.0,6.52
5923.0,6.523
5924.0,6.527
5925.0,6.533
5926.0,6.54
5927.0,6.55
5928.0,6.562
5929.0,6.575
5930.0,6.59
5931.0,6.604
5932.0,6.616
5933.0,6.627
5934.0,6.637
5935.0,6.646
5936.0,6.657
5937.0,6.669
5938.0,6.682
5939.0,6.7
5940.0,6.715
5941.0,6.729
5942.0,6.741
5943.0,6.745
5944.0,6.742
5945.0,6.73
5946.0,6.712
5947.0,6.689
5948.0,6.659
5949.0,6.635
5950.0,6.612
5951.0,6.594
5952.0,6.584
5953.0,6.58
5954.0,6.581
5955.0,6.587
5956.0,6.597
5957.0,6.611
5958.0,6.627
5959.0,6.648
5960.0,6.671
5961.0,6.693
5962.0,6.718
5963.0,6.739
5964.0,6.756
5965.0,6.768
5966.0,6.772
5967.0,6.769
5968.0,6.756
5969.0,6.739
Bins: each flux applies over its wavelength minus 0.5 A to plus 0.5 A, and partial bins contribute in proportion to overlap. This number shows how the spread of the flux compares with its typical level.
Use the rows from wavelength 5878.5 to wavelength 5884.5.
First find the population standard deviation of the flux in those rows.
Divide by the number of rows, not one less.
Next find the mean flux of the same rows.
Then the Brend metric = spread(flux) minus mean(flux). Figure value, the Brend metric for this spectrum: -6.1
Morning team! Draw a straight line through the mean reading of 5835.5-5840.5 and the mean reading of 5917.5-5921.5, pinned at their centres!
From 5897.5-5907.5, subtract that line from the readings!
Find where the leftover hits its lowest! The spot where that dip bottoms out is 5898.0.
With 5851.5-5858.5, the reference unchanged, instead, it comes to 5858.0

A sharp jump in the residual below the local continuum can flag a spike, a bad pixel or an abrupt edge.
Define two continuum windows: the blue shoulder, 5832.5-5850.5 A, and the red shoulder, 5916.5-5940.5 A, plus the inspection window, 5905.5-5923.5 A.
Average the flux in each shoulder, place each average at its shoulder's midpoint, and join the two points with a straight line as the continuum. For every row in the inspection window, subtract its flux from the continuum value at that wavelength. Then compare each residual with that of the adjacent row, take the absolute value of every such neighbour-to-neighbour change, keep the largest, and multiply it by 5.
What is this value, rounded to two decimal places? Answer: 0.32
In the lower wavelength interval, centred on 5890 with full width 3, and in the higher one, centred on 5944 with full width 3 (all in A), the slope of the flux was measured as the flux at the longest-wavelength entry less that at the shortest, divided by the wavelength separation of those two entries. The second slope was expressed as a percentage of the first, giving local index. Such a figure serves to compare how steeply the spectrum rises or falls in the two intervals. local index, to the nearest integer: 16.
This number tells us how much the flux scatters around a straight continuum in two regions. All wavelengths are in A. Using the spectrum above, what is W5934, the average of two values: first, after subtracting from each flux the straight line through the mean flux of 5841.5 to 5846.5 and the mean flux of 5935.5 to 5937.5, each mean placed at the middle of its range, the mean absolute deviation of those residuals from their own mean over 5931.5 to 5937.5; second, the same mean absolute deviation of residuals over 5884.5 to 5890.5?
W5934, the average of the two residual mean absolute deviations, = 0.072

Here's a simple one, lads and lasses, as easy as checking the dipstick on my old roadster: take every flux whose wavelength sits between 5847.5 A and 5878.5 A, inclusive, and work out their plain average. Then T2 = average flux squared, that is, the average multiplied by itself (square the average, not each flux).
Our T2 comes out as 43.3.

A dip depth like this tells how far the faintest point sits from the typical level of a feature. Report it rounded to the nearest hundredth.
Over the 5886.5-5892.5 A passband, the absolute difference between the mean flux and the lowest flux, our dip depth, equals 0.11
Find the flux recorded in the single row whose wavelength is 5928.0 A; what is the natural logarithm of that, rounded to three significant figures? 1.88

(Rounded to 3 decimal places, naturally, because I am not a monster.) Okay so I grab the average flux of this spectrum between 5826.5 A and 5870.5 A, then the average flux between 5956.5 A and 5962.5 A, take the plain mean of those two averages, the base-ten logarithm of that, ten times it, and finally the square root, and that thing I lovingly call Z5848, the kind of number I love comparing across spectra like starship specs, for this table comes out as 2.874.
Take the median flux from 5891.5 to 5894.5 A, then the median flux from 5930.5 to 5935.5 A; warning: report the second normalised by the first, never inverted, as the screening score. 1.24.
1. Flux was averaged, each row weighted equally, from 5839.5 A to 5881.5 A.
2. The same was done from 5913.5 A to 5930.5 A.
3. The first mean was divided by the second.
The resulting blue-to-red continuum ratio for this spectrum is 1.02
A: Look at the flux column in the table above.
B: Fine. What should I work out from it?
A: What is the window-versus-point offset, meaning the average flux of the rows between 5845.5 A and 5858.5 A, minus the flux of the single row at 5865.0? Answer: 0.19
